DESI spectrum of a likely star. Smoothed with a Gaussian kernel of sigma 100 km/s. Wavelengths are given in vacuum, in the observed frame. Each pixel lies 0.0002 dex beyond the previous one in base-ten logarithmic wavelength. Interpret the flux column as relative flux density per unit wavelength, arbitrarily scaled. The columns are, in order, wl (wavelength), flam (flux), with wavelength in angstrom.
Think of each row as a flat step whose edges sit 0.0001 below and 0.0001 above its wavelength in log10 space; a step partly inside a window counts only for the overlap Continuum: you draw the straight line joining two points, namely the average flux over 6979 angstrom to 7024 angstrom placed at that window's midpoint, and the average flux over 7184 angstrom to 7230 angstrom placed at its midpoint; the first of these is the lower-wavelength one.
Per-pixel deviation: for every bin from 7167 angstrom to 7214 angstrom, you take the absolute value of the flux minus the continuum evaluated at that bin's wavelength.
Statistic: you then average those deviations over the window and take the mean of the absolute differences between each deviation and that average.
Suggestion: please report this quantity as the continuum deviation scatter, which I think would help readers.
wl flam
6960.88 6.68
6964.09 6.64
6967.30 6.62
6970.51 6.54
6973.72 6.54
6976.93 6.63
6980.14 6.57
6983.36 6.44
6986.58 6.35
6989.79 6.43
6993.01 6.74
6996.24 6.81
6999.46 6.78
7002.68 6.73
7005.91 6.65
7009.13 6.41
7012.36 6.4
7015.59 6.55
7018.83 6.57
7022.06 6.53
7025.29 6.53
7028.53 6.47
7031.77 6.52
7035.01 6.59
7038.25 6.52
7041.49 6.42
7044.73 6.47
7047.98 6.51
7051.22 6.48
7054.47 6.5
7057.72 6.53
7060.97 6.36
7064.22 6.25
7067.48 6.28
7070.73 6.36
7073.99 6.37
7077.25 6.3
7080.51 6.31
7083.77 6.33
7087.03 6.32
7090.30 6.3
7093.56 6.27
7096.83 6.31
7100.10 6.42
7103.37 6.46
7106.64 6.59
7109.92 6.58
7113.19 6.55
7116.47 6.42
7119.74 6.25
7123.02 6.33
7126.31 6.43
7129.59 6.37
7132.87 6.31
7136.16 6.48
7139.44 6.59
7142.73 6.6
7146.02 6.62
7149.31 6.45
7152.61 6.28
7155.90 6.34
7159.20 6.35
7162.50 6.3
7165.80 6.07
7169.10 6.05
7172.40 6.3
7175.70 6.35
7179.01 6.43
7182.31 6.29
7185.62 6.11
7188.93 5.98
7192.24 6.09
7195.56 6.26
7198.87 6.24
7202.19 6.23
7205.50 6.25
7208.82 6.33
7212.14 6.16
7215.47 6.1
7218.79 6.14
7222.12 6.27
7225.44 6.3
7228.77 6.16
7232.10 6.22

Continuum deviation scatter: 0.059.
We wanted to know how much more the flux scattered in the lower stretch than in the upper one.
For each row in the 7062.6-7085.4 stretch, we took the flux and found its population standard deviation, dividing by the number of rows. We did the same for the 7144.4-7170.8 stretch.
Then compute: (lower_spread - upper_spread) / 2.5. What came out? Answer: -0.054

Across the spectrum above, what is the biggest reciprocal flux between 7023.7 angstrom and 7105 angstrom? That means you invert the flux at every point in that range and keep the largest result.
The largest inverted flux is 0.160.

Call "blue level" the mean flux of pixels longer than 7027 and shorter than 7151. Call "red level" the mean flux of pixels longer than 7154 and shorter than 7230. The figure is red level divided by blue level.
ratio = 0.968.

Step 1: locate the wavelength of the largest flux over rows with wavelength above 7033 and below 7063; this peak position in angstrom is 7035.01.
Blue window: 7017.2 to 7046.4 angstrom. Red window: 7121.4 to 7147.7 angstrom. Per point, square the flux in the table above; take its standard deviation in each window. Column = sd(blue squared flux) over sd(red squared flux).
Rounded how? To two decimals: 0.42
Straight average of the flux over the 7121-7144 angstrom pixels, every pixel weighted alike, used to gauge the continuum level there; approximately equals 6.44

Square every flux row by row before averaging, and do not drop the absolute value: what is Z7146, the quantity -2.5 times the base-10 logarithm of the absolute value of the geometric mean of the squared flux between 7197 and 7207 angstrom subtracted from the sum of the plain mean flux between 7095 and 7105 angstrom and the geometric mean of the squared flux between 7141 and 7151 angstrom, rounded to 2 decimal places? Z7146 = -2.55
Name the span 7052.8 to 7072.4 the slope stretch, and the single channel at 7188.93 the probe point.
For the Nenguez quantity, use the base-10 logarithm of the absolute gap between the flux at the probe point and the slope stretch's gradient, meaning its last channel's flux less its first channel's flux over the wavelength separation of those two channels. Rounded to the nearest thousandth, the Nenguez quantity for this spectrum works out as 0.777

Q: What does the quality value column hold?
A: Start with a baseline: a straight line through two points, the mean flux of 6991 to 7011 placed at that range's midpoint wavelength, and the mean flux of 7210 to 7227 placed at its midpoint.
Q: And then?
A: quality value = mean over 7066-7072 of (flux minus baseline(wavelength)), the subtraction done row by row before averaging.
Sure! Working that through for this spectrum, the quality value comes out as -0.21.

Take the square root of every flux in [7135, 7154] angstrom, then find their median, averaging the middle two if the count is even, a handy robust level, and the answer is 2.56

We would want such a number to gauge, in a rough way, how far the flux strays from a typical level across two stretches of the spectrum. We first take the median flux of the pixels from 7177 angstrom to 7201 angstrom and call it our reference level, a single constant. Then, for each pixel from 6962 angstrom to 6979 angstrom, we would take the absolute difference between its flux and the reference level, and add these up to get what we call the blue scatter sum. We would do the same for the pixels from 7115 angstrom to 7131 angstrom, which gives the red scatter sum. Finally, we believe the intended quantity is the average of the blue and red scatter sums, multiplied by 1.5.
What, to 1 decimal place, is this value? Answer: 1.8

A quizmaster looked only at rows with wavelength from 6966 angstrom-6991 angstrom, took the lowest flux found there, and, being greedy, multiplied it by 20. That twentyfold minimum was 127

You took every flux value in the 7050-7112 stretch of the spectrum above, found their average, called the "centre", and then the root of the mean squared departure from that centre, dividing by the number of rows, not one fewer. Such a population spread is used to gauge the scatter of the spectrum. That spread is 0.104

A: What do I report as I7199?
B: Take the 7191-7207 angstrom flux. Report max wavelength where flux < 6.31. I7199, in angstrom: 7205.50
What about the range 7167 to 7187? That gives 7185.62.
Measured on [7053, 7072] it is 7067.48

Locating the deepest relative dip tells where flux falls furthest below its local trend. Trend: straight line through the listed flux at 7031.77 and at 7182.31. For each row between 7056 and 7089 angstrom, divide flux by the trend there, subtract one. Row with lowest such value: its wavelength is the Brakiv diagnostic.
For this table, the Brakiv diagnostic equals 7064.22 angstrom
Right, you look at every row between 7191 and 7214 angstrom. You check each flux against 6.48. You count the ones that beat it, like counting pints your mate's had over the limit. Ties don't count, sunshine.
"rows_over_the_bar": 0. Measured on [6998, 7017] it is 4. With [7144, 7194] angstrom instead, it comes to 1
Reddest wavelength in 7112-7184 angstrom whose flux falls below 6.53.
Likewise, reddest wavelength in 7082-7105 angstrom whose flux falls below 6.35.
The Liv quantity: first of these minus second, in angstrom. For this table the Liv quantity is 85.5 angstrom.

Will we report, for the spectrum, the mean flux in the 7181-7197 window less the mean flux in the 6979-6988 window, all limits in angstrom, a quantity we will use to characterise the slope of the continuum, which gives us -0.31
